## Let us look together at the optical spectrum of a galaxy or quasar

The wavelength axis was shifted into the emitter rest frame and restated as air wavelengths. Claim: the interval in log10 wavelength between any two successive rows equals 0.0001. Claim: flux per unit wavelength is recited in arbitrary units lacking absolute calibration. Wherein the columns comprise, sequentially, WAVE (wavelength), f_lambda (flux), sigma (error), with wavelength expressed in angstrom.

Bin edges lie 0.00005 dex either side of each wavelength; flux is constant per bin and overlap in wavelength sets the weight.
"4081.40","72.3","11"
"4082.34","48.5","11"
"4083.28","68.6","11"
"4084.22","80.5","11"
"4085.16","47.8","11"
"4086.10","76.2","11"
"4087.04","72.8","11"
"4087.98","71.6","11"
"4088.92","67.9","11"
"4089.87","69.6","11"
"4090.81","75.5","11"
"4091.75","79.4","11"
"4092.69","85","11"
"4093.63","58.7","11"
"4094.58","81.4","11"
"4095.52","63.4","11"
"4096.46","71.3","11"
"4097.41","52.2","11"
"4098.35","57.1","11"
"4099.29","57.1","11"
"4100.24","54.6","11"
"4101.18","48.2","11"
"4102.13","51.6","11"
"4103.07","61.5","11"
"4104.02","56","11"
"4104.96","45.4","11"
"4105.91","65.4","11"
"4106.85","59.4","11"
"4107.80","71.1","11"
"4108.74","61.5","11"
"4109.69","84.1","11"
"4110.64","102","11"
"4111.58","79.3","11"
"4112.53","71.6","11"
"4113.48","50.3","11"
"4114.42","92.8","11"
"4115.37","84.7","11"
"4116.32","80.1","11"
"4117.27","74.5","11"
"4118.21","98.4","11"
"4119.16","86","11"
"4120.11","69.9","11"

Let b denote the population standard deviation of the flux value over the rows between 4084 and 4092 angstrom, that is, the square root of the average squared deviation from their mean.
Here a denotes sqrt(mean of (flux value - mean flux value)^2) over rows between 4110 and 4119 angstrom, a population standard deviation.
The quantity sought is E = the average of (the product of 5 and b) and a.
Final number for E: 30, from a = 15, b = 9.2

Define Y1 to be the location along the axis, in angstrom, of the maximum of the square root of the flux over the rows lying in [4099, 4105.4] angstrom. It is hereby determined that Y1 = 4103.07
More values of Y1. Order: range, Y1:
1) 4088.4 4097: 4092.69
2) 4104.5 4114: 4110.64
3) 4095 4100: 4096.46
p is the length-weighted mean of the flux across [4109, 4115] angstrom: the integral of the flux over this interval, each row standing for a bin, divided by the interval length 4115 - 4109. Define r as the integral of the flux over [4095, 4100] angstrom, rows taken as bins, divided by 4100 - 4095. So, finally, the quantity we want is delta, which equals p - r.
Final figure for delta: 19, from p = 79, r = 60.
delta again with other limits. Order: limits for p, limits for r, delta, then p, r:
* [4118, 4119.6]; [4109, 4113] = 8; 91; 83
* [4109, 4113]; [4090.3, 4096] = 9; 83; 74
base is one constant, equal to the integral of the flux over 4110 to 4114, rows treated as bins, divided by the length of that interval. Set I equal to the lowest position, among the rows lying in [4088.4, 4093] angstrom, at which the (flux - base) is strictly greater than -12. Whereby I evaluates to 4088.92 angstrom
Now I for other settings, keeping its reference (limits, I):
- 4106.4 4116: 4107.80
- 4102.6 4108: 4105.91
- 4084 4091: 4084.22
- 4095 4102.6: 4096.46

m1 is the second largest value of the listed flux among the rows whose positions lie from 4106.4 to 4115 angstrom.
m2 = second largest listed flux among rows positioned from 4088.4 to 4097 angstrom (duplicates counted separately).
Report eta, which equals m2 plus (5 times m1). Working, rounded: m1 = 92.8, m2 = 81.4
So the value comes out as 545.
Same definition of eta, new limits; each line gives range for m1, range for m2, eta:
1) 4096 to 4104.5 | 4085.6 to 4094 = 387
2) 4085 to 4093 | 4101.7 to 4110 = 468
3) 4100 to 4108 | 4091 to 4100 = 408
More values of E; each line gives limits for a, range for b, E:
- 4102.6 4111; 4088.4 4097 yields 28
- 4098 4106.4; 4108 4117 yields 40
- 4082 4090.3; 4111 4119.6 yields 38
